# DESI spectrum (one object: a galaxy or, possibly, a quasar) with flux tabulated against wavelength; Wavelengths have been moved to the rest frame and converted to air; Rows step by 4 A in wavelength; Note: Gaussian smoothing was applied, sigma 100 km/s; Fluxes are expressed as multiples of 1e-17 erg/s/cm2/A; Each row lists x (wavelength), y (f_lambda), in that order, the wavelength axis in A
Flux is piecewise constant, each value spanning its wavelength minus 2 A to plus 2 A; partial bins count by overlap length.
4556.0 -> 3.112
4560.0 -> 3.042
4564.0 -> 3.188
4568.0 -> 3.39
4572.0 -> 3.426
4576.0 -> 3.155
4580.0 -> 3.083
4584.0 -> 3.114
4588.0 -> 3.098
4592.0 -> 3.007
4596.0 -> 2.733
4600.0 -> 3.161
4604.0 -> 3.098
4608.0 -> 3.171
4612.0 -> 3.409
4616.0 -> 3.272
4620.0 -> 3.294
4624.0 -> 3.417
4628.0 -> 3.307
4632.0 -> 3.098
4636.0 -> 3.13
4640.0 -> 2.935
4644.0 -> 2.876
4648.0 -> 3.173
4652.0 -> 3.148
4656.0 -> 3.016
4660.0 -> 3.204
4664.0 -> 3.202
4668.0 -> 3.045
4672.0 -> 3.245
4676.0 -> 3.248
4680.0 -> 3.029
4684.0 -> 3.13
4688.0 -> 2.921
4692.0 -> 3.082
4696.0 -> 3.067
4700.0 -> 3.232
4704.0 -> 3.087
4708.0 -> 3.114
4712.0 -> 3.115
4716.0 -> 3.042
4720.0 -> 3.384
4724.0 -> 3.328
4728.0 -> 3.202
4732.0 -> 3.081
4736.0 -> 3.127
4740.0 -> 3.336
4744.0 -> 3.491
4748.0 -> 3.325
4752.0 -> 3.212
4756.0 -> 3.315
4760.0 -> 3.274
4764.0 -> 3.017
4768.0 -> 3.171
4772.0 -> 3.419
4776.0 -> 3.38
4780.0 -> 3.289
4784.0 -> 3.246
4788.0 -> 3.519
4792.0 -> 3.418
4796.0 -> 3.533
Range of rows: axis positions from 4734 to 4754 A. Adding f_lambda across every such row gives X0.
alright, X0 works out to 16.5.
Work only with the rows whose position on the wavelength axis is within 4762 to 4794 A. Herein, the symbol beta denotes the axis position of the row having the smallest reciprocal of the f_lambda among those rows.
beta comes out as 4788.0 A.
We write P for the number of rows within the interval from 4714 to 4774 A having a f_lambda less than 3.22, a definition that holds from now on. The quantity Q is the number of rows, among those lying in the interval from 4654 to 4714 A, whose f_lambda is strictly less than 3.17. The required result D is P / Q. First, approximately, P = 7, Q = 10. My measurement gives 0.7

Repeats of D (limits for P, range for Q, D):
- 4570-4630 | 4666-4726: 0.9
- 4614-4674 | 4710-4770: 2.0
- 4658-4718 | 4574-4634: 1.3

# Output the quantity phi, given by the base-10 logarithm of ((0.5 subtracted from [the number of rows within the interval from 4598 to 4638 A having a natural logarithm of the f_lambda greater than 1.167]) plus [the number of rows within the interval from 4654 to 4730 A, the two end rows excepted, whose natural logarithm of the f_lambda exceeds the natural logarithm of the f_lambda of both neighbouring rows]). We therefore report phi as 1.06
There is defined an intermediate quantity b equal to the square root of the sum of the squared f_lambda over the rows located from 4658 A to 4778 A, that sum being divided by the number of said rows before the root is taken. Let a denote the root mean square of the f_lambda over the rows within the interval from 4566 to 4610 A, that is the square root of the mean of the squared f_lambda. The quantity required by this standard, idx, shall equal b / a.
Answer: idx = 1.02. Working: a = 3.14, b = 3.20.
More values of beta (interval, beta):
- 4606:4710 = 4624.0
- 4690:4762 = 4744.0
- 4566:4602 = 4572.0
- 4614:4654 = 4624.0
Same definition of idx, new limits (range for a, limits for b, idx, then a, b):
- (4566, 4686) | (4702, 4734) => 1.00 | 3.16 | 3.17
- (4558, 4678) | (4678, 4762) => 1.01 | 3.16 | 3.19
